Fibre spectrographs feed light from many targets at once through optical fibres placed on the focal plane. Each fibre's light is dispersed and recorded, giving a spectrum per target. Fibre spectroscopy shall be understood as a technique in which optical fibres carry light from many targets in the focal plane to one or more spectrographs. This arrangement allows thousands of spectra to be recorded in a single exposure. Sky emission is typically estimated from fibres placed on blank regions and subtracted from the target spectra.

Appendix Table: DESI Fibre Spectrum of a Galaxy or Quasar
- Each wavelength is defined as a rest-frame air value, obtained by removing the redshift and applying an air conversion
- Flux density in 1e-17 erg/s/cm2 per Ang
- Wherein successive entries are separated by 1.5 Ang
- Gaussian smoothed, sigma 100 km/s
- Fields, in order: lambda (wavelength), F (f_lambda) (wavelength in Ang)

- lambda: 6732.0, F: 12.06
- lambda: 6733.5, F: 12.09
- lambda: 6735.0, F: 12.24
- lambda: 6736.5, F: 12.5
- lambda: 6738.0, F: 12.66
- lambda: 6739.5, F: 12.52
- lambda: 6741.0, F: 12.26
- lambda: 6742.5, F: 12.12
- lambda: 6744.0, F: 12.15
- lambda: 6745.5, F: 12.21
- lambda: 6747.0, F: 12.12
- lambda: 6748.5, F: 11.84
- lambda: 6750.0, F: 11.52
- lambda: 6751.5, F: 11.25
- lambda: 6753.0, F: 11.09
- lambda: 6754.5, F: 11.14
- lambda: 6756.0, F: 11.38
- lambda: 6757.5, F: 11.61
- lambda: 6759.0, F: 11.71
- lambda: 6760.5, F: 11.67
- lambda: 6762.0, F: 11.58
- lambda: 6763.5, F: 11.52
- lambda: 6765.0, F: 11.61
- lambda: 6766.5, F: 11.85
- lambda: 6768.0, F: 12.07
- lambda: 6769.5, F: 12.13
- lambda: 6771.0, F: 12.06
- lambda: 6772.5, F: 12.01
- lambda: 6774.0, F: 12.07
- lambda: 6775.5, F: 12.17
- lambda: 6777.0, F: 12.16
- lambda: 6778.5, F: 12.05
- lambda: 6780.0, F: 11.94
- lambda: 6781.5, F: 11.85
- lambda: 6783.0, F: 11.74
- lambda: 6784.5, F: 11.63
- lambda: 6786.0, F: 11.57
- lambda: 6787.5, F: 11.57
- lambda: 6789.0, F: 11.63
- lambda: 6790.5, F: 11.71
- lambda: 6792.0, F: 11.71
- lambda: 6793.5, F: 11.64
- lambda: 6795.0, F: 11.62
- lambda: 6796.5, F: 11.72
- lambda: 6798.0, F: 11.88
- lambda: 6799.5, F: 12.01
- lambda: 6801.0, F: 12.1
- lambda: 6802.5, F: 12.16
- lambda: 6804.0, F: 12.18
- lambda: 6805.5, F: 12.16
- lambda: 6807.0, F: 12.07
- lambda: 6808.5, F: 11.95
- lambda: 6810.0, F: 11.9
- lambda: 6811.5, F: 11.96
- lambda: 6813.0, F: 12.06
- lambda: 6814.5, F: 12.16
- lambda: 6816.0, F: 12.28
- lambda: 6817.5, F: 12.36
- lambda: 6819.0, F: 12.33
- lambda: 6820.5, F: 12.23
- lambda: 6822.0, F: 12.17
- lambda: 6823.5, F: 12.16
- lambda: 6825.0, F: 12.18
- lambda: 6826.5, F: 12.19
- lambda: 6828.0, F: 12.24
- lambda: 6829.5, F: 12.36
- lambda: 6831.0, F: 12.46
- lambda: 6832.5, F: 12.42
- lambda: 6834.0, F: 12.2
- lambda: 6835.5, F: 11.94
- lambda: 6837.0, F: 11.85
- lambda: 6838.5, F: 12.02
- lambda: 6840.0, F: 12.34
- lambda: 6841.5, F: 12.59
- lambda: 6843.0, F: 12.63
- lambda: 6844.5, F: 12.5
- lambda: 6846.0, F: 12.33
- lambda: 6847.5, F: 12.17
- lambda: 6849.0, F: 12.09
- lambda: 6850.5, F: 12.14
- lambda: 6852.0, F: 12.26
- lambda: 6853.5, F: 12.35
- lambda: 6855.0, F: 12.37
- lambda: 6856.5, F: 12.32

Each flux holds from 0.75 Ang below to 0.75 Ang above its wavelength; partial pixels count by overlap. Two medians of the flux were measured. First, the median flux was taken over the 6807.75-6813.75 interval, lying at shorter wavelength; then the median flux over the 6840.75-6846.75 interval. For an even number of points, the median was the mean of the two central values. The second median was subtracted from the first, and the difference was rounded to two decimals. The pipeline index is -0.59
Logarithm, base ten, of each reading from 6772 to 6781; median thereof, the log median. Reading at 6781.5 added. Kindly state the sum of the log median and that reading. 12.9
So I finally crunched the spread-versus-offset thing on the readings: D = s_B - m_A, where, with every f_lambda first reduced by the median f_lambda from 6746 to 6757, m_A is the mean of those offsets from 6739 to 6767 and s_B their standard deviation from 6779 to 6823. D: -0.1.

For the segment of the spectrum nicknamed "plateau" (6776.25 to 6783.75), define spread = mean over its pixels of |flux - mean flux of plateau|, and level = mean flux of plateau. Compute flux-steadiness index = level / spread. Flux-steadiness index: 95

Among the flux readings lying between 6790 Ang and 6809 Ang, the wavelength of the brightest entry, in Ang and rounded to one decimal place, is 6804.0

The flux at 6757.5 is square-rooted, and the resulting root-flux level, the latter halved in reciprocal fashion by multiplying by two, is 6.81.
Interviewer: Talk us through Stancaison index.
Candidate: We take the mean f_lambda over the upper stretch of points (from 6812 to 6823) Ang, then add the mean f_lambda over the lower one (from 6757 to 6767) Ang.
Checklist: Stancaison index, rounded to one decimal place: 23.9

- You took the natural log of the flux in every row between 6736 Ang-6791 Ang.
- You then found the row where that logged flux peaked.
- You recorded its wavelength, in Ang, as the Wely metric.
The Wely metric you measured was 6738.0 Ang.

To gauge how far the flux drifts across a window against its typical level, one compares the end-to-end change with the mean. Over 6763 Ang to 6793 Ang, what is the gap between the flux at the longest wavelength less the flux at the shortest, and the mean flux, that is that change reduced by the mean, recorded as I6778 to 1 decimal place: -11.7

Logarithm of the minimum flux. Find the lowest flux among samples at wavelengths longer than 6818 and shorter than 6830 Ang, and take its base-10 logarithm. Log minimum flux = 1.08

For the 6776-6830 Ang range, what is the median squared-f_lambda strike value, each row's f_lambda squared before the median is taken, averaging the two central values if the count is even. 145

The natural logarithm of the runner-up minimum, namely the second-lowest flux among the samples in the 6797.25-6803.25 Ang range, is 2.49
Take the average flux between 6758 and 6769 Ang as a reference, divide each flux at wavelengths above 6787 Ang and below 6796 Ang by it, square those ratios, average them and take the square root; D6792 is 0.99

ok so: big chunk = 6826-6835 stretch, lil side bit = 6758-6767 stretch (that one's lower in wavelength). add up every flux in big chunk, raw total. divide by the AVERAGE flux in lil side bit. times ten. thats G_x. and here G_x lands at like 63.4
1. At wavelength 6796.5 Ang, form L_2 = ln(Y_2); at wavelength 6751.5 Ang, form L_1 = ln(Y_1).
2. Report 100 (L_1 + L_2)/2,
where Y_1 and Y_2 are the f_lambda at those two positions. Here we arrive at 244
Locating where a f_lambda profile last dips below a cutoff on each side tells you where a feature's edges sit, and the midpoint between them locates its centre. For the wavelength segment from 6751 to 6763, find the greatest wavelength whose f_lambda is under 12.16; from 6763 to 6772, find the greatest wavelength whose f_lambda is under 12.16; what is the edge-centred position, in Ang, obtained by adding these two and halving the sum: 6766.5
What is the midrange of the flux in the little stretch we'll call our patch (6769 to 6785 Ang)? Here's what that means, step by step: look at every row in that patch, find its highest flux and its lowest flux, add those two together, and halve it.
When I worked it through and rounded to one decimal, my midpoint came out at 11.9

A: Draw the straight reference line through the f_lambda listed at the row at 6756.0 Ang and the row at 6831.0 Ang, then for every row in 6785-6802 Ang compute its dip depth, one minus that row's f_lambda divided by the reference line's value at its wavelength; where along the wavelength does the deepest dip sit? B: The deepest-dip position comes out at 6795.0 Ang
